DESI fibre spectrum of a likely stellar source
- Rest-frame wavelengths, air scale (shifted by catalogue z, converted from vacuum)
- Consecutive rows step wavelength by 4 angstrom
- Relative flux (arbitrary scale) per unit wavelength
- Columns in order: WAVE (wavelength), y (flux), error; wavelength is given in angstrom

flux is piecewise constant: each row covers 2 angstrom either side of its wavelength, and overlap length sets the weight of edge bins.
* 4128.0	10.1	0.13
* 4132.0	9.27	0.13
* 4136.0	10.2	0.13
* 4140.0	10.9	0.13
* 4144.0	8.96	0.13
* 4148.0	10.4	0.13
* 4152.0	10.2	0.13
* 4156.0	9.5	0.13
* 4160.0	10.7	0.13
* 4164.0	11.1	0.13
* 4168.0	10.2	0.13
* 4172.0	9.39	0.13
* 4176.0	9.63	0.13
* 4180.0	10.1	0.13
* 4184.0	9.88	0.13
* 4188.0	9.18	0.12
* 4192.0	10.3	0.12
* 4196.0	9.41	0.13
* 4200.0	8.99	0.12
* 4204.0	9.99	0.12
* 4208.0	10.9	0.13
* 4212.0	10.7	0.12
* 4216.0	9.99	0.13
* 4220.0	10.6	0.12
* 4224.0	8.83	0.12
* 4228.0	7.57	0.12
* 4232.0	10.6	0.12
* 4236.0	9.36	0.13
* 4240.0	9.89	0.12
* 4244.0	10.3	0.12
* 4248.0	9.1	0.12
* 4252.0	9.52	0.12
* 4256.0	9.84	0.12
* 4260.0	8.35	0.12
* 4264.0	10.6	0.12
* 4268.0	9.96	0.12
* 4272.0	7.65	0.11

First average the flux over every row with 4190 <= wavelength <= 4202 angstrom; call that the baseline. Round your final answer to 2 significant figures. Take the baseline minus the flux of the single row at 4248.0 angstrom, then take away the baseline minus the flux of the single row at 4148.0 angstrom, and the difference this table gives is 1.3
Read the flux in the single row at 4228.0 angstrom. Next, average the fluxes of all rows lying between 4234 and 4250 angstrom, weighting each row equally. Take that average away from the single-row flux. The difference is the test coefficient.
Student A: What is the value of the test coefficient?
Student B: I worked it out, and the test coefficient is -2.1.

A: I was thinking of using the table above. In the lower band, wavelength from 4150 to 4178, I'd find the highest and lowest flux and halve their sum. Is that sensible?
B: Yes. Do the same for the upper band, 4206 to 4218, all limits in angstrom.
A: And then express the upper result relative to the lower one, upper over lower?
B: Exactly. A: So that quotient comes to 1.02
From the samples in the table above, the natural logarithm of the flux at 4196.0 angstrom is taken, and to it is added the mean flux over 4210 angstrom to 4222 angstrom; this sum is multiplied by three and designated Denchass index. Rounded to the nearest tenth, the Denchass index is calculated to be 38.0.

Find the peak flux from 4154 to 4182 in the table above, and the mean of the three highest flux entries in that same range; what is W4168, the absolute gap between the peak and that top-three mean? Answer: 0.43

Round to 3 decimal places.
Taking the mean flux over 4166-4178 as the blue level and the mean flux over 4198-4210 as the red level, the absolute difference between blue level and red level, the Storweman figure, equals 0.220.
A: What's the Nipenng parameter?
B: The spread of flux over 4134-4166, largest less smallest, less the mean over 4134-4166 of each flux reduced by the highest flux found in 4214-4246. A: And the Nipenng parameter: 2.5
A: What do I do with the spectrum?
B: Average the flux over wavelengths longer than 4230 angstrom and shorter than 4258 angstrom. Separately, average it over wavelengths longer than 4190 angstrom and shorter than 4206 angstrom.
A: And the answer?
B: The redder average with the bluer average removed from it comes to 0.13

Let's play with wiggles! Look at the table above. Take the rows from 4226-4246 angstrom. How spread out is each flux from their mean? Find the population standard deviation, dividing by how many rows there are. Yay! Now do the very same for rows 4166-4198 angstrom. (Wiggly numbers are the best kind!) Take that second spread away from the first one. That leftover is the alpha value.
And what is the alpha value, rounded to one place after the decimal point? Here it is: 0.7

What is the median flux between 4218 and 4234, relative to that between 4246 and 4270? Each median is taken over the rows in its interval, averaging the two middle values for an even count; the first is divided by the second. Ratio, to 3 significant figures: 1.00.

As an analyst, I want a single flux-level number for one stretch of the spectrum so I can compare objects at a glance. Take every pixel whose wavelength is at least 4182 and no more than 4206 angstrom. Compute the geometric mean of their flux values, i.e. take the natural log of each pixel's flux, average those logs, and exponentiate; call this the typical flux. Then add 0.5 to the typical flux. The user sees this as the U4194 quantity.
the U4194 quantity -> 10.1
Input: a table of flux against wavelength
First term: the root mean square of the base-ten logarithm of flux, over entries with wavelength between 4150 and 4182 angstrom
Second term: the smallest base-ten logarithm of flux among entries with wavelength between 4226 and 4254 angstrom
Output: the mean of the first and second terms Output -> 0.942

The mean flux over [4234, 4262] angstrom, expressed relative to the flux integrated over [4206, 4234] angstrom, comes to 0.0343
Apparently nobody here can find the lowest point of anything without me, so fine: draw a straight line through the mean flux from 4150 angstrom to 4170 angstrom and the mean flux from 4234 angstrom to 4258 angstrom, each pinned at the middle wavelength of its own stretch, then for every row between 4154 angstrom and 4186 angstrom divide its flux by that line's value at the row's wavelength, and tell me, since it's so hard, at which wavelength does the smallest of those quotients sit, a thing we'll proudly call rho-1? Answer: 4156.0 angstrom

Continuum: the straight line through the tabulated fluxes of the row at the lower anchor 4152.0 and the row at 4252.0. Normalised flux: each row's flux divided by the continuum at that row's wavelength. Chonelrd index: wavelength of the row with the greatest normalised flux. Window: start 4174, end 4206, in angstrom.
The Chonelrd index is 4192.0 angstrom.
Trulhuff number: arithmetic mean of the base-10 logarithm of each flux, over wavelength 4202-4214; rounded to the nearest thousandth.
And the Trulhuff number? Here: 1.022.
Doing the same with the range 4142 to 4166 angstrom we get 1.005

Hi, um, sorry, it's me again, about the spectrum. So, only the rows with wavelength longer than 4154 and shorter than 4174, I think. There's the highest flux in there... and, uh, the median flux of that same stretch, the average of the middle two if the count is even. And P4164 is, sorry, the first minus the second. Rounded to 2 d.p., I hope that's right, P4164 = 0.90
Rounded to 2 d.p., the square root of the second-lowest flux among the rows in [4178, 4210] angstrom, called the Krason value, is 3.03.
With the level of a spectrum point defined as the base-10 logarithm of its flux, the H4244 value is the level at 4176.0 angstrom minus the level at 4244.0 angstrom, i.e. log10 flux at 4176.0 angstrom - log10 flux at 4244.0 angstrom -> -0.029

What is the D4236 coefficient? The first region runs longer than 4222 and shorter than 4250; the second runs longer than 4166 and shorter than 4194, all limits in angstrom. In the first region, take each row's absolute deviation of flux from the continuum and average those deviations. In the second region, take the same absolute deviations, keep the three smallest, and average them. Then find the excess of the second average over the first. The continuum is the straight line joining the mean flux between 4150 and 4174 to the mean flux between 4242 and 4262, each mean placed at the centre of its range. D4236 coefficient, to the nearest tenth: -0.7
